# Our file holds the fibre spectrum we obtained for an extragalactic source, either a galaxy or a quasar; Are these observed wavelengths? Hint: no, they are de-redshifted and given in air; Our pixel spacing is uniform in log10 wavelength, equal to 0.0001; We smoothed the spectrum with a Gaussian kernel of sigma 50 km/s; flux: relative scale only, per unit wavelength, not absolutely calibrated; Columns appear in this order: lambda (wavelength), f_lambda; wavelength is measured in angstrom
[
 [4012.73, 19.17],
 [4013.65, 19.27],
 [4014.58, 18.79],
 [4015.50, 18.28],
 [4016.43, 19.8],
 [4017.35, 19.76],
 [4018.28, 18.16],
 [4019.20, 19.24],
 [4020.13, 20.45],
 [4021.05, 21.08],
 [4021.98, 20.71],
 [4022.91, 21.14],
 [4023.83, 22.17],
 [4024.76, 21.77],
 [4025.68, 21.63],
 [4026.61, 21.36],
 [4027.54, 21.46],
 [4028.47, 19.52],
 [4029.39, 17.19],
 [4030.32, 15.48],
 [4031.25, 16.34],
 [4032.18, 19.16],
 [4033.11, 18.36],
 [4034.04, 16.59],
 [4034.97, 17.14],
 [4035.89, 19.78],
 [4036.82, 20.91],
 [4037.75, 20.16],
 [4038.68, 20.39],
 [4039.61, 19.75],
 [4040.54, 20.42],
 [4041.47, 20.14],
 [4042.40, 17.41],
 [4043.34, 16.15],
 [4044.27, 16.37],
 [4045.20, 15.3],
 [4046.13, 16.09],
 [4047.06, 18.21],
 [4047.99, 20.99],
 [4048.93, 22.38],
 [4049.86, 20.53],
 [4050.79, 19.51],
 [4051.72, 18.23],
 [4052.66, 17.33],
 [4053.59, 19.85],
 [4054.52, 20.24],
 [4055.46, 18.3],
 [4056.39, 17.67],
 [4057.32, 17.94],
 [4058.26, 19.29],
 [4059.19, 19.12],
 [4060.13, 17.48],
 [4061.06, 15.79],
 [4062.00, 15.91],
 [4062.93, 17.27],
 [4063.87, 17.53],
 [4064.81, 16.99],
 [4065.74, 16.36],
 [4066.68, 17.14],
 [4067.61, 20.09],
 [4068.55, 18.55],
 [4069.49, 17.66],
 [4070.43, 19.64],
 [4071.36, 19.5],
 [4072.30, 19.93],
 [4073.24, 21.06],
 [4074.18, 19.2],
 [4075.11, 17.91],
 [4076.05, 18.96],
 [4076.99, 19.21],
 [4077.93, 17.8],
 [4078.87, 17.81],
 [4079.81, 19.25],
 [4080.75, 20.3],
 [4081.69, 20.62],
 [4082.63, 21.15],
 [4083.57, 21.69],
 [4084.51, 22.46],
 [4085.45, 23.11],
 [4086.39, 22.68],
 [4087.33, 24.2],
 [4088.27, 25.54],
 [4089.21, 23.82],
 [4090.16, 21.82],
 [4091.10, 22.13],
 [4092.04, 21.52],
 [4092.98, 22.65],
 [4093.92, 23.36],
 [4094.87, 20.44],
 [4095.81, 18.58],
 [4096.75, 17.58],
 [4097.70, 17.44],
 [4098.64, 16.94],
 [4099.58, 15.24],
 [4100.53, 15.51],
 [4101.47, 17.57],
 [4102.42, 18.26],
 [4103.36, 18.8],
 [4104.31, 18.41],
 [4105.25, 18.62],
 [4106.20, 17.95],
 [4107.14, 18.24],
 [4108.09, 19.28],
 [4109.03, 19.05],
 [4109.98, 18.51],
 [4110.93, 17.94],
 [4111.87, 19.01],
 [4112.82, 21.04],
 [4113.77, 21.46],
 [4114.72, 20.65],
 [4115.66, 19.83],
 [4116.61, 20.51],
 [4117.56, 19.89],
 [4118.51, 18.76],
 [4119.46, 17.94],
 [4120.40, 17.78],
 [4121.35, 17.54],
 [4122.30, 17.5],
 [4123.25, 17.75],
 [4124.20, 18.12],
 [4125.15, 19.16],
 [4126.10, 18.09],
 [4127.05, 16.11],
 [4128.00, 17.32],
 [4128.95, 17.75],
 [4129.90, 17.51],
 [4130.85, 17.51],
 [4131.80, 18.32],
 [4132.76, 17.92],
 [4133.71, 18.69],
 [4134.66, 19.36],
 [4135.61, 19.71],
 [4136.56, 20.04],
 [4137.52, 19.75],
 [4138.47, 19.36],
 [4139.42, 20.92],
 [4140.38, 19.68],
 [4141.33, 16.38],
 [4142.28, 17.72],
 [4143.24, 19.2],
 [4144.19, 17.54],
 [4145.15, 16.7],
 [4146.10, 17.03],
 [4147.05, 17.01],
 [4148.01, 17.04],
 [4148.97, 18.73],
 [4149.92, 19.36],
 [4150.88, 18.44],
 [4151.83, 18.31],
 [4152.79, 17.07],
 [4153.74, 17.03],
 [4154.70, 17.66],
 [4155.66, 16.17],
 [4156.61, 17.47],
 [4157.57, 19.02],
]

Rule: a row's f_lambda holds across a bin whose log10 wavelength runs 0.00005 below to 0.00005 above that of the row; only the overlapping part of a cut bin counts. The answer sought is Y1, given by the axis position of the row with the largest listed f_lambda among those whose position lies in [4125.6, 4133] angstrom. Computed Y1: 4131.80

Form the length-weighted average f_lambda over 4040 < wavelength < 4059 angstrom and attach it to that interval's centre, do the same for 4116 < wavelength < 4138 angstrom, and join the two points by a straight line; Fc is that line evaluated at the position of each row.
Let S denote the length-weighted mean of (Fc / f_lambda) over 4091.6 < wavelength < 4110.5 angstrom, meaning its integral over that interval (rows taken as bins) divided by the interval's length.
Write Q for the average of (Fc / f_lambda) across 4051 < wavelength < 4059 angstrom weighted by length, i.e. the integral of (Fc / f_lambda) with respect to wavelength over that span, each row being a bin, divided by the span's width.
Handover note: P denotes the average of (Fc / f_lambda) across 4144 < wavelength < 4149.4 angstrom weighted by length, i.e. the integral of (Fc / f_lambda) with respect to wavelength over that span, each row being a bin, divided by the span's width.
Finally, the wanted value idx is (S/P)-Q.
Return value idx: -0.06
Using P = 1.059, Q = 1.00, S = 1.00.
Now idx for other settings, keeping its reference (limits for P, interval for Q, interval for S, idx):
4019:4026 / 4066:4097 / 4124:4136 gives 0.23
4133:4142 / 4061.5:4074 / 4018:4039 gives -0.02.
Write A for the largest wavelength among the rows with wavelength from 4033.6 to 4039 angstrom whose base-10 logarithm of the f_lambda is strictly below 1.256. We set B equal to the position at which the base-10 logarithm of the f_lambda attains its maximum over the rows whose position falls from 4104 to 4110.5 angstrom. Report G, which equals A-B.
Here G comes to -73.1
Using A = 4034.97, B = 4108.09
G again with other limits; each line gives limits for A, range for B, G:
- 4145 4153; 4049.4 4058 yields 102.9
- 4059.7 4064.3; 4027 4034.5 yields 36.3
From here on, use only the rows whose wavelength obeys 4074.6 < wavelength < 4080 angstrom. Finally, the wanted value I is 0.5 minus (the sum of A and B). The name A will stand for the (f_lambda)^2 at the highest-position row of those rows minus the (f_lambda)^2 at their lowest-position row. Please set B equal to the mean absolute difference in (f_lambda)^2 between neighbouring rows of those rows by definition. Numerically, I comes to -80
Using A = 50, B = 31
